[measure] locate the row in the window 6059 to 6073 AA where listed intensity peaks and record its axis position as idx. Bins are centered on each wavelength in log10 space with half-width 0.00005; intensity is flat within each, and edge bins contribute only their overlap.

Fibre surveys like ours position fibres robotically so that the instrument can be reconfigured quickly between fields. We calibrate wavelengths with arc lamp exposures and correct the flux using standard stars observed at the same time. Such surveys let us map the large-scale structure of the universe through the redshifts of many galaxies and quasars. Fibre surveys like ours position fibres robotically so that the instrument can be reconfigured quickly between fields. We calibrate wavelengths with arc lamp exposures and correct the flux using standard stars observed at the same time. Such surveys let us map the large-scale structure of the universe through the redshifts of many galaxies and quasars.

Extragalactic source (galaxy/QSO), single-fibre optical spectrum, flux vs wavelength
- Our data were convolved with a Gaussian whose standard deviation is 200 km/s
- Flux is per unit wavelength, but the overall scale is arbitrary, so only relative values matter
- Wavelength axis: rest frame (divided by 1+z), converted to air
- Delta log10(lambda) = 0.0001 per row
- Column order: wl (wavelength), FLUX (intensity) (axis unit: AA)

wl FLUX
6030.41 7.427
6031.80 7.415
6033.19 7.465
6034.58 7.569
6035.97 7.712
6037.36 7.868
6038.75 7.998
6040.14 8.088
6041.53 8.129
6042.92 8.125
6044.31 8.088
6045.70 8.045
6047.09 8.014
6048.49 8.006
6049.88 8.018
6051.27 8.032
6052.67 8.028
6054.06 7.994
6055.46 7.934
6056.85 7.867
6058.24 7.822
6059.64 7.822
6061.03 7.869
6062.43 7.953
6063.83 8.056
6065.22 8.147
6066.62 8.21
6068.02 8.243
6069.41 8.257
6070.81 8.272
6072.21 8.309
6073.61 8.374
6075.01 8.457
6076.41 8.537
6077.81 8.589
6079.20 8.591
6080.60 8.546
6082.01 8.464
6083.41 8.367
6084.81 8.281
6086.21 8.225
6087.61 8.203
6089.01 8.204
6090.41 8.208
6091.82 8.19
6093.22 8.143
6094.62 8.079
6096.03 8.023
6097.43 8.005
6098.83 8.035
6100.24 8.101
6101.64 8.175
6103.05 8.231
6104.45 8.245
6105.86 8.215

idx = 6072.21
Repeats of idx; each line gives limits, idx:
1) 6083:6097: 6083.41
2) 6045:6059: 6045.70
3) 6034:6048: 6041.53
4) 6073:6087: 6079.20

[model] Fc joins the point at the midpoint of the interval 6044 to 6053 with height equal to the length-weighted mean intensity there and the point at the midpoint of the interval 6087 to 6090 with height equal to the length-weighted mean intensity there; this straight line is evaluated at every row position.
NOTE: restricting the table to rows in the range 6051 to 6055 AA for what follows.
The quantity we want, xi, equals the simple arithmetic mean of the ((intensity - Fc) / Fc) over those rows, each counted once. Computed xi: 0.00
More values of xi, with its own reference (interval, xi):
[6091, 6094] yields -0.01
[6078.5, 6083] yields 0.04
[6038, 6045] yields 0.01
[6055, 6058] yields -0.02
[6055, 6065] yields -0.02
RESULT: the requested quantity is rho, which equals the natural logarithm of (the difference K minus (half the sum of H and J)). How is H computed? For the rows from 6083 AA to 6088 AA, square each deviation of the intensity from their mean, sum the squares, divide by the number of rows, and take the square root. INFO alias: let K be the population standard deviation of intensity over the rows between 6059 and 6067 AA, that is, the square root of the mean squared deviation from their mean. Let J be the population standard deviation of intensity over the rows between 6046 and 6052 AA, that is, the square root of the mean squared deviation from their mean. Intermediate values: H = 0.06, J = 0.01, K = 0.141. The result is -2.3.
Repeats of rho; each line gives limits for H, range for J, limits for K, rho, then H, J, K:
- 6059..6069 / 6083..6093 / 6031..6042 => -1.9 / 0.15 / 0.06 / 0.263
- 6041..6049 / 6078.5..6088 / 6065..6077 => -3.9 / 0.05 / 0.14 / 0.117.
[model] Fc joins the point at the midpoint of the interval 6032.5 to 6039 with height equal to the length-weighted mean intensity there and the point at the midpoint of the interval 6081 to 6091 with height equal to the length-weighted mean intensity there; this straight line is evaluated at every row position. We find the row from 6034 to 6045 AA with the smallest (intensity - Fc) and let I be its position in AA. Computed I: 6034.58 AA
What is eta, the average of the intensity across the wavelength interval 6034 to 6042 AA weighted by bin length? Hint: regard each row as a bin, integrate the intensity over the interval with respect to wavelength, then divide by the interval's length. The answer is 7.89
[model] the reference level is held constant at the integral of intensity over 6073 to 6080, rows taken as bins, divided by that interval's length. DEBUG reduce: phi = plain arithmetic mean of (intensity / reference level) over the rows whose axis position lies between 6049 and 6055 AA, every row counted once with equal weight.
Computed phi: 0.941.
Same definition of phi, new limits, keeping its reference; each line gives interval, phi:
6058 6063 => 0.923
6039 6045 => 0.952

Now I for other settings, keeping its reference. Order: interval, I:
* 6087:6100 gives 6097.43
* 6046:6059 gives 6058.24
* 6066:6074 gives 6066.62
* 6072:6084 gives 6083.41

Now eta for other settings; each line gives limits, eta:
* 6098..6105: 8.16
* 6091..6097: 8.10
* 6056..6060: 7.85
